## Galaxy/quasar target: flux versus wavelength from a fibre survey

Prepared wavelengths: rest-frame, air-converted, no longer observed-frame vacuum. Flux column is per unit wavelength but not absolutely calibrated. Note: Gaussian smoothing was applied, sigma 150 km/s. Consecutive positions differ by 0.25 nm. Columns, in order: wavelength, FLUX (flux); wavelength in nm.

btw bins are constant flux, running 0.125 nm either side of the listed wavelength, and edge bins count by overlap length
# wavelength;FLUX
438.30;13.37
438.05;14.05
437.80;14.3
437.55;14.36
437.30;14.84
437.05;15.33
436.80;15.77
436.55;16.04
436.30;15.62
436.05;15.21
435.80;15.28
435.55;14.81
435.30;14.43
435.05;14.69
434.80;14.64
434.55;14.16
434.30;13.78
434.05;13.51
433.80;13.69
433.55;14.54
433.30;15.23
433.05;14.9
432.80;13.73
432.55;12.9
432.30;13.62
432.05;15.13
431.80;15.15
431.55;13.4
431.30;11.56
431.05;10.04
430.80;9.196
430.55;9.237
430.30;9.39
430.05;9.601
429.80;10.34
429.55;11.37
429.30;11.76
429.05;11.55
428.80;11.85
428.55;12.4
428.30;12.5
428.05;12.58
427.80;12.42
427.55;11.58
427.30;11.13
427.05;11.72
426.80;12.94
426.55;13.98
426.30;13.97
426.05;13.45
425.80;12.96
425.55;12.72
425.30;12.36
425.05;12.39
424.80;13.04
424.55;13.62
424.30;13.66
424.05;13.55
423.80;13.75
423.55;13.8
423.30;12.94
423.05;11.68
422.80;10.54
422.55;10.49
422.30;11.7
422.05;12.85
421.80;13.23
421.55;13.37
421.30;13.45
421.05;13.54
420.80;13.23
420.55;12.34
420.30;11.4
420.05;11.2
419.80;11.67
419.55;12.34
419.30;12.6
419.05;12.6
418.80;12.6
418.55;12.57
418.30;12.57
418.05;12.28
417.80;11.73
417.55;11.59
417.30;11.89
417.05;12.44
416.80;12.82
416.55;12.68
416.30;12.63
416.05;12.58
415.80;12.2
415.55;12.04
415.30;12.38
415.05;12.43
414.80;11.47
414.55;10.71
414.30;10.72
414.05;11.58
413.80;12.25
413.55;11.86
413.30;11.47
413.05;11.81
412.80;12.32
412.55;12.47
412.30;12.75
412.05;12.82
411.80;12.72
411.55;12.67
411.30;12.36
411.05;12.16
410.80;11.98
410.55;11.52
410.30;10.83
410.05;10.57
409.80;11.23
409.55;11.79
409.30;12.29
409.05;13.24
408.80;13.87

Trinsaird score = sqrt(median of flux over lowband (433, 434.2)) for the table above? 3.81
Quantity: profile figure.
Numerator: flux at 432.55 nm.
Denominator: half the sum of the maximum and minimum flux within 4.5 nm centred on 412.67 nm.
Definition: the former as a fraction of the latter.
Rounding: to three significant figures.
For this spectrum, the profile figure 1.10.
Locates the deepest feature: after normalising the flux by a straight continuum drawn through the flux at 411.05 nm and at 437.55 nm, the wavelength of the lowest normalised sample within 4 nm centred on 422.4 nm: 422.55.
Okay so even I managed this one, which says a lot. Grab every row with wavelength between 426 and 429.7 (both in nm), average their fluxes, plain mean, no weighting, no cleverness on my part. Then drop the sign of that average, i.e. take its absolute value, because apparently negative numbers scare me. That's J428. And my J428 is 12.3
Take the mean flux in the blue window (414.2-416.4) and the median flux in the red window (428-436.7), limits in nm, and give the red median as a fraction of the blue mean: 1.14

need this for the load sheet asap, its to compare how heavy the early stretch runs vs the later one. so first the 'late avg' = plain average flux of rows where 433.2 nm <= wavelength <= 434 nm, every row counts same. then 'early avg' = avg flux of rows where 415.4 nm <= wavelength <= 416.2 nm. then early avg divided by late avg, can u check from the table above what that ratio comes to 0.85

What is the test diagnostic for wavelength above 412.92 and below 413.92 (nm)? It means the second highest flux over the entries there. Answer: 11.86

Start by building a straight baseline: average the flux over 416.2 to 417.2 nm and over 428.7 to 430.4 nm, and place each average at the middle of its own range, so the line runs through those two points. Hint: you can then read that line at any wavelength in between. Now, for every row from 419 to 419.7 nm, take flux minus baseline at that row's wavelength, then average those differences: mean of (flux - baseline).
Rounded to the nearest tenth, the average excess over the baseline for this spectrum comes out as 0.2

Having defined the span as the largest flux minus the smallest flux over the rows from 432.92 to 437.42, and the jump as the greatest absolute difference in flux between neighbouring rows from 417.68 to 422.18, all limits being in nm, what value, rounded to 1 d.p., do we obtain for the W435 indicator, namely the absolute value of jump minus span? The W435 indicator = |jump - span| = 1.6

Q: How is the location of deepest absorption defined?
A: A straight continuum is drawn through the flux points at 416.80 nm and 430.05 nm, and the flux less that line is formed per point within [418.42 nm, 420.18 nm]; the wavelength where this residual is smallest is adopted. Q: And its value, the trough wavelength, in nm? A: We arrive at 420.05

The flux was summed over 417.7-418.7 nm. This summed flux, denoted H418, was 49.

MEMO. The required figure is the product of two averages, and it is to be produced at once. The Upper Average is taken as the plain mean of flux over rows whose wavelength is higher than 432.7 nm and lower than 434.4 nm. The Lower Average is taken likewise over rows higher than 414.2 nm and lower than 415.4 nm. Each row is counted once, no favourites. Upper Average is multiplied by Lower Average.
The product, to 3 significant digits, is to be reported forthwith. 164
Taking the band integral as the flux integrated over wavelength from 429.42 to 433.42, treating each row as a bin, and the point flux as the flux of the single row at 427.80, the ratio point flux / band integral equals 0.255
